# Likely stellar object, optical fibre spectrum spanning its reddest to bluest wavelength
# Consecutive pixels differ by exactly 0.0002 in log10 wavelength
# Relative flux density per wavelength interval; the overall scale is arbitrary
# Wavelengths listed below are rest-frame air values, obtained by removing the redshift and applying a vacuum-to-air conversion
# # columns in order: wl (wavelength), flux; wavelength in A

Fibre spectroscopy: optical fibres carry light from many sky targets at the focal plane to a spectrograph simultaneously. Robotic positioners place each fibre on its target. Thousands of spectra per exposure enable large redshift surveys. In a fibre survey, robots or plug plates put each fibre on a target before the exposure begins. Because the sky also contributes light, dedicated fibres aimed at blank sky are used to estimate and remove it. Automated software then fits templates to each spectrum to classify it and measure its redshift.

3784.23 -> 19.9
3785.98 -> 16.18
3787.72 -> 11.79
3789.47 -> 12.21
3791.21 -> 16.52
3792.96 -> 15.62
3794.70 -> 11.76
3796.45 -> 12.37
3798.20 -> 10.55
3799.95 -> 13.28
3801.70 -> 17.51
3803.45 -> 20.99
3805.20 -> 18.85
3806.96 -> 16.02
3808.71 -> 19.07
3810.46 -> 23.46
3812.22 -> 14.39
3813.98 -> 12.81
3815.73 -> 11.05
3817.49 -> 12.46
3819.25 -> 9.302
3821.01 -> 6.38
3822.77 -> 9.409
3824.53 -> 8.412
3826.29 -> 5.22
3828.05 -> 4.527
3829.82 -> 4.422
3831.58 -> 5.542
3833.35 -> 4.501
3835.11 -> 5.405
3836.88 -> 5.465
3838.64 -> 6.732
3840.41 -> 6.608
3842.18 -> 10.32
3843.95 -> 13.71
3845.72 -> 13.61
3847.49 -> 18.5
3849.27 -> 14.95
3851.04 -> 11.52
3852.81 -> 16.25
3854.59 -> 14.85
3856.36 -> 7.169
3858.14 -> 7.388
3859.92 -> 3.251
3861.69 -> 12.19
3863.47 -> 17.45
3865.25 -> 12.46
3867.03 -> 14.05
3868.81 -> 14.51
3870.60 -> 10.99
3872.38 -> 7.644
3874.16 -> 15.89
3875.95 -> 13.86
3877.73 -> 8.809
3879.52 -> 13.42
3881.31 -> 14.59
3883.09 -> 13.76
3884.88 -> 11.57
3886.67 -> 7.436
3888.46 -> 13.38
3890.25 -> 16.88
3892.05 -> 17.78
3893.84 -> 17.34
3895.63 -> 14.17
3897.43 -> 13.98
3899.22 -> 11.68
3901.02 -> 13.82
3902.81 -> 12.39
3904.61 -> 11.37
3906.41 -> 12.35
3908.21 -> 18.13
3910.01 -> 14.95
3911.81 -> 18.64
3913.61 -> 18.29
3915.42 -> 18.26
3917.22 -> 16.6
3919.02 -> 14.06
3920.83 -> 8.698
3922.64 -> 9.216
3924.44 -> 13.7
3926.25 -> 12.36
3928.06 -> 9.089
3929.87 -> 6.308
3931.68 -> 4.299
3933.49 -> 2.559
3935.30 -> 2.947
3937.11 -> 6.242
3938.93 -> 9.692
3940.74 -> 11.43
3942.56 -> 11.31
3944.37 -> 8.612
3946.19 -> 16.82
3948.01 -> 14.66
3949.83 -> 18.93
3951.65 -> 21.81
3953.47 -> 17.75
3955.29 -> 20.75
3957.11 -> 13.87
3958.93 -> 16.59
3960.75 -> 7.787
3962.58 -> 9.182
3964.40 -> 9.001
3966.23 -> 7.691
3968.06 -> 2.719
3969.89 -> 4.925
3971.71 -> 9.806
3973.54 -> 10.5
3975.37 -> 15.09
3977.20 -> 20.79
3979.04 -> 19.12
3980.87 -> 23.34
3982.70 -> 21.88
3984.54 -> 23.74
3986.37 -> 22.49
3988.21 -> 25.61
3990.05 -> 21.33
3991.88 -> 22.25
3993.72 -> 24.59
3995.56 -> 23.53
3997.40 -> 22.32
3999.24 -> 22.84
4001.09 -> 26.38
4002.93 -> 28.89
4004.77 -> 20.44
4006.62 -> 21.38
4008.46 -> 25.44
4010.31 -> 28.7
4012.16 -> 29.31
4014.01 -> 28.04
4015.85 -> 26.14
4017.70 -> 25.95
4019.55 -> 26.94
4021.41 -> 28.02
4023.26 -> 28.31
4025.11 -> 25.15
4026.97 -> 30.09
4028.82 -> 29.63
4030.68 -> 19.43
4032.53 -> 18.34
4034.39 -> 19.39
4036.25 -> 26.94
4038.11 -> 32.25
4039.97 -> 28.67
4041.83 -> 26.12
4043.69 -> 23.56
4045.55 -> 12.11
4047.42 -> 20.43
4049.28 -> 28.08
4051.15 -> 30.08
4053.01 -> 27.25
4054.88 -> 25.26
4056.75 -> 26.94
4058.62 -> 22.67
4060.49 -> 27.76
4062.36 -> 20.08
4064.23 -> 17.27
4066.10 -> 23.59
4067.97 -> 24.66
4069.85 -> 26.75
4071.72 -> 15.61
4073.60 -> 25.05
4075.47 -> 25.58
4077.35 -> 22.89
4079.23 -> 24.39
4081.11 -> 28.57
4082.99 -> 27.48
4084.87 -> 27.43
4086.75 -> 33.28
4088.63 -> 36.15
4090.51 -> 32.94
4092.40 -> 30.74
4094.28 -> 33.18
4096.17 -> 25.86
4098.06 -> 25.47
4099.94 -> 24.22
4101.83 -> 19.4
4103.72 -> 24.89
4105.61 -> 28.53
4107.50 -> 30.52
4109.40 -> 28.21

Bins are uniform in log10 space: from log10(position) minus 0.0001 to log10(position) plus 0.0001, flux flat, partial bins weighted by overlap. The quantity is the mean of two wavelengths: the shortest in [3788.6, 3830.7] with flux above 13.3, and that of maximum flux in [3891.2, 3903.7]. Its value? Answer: 3841.6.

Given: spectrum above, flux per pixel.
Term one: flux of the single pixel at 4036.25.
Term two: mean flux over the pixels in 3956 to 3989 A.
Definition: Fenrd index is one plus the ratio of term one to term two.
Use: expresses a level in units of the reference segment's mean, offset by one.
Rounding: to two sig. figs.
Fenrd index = 2.8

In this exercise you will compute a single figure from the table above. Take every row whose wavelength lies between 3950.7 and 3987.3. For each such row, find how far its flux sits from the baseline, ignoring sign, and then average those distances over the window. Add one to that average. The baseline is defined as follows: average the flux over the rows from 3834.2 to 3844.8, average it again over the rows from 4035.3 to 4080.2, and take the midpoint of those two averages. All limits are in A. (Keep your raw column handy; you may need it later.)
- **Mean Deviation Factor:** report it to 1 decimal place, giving 6.9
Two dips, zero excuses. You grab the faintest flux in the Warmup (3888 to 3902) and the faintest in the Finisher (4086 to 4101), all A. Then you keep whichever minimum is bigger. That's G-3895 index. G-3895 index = 24.2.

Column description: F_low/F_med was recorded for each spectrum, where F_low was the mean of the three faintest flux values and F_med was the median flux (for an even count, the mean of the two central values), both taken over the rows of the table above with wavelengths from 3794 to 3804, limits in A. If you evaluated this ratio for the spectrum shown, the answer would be 0.90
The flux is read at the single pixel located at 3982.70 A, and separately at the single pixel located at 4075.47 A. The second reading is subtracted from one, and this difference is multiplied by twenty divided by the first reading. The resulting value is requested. -22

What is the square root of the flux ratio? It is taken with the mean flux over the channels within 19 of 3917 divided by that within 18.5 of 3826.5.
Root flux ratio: 1.12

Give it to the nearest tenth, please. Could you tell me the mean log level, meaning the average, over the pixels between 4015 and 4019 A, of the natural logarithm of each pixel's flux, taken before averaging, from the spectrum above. 3.3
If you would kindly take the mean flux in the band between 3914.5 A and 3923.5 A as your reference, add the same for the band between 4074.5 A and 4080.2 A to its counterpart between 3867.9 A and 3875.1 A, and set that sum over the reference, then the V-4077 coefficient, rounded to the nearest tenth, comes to 2.7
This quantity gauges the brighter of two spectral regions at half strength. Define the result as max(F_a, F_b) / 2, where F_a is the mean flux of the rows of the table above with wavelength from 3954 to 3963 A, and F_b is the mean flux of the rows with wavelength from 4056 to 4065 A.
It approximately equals 11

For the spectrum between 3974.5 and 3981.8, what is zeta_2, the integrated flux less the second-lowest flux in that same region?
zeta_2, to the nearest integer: 124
